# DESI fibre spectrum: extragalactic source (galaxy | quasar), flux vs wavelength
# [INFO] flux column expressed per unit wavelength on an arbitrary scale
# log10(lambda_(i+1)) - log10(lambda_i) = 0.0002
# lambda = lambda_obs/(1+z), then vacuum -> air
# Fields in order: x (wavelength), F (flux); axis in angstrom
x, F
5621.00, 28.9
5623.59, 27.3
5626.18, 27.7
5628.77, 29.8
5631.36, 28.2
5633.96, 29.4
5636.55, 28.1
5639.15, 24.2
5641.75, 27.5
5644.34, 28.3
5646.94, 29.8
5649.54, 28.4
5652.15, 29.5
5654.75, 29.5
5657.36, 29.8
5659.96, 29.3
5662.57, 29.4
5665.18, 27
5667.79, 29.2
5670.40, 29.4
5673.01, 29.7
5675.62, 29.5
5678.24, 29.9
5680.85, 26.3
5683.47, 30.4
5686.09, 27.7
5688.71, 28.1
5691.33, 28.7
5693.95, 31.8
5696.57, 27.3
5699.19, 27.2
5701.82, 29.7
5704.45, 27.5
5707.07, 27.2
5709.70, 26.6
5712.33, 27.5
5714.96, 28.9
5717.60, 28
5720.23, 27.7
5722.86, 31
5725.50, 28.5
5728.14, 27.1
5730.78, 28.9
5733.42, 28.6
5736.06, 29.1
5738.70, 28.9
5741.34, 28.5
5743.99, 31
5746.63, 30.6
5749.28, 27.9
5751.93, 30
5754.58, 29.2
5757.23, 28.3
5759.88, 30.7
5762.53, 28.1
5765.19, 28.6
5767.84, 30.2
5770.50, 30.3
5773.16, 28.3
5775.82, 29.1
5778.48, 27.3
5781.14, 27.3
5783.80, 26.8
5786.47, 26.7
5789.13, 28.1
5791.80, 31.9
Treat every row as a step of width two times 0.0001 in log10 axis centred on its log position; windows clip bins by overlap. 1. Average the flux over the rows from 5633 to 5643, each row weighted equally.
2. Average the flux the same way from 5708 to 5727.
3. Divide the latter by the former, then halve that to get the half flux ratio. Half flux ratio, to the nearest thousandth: 0.519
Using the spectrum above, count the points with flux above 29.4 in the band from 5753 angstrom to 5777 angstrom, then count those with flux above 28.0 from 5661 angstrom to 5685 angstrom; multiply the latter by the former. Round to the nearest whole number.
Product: 21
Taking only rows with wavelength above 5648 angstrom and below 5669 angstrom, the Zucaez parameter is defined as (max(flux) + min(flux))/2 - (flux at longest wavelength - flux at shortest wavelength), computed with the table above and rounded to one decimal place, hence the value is 27.6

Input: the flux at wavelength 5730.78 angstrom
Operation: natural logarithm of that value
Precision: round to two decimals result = 3.36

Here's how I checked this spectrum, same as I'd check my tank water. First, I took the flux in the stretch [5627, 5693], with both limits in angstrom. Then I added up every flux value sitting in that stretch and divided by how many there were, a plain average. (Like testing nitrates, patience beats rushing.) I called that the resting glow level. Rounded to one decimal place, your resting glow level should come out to 28.7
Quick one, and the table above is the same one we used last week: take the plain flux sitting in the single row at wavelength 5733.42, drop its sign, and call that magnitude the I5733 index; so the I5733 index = 28.6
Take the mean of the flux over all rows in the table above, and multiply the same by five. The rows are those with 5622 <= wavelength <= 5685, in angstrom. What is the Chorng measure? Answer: 143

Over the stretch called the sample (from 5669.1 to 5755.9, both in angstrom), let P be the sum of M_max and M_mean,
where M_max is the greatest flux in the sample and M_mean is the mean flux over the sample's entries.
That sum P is 60.5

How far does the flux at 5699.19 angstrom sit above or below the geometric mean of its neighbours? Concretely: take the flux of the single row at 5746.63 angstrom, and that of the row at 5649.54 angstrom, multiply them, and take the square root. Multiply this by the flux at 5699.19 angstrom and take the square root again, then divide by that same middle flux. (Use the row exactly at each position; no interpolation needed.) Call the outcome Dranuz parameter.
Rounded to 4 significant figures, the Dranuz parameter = 1.041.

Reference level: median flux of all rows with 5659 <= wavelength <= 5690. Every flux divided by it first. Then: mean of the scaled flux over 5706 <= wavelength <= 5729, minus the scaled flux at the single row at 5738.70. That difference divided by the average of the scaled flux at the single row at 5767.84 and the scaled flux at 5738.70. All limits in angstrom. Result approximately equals -0.03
